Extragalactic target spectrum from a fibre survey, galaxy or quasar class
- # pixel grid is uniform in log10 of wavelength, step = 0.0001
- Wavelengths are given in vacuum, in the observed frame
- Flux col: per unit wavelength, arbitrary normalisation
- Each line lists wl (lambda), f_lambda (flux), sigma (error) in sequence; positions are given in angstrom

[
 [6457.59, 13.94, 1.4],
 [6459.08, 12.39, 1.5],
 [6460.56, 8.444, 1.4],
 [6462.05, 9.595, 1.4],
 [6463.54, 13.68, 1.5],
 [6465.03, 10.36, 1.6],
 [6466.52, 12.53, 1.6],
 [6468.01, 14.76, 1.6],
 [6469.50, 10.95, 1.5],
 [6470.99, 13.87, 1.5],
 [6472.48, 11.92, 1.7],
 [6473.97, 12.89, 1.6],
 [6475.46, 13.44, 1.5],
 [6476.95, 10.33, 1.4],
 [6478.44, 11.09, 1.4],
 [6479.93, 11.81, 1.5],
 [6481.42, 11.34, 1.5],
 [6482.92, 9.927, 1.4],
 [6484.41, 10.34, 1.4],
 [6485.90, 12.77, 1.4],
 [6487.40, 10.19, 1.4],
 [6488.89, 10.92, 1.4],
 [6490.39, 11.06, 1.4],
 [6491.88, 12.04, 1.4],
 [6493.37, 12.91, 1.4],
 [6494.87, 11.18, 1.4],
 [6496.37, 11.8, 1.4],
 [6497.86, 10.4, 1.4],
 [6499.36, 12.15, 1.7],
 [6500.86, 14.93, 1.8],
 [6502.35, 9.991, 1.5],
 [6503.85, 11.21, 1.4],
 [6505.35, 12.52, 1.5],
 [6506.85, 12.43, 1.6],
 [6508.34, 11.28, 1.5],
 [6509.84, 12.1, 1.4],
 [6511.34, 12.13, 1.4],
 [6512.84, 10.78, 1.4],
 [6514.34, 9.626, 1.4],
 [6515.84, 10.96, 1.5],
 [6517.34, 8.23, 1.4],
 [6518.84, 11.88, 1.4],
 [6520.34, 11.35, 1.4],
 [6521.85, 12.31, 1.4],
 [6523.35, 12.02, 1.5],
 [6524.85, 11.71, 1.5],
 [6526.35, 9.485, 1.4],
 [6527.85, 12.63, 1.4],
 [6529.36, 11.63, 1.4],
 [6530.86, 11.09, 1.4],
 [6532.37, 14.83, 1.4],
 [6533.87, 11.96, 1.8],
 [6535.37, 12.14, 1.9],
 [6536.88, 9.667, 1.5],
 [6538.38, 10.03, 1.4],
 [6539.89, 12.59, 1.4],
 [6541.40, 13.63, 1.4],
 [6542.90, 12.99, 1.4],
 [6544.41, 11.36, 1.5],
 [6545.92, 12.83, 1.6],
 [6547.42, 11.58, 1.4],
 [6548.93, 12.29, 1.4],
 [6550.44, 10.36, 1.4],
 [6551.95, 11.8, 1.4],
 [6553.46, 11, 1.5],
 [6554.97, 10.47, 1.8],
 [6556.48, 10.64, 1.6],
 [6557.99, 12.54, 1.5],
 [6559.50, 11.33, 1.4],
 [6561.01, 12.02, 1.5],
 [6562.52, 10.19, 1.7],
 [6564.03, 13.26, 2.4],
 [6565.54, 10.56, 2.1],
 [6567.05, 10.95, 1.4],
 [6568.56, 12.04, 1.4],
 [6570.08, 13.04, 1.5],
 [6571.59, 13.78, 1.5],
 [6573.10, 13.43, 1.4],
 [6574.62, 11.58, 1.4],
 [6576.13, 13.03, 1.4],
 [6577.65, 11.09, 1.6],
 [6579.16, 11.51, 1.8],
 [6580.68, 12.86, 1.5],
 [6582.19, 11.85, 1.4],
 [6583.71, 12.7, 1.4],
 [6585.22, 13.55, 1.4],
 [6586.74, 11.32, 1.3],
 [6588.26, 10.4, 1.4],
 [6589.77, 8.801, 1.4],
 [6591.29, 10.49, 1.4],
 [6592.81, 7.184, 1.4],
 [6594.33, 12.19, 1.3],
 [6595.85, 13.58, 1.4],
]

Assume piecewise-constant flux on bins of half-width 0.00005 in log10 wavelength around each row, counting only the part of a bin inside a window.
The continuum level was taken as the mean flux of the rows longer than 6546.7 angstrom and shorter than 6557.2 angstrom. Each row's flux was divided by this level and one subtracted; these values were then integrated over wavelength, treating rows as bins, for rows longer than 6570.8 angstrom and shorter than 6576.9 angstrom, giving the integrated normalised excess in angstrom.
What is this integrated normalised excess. 1.0 angstrom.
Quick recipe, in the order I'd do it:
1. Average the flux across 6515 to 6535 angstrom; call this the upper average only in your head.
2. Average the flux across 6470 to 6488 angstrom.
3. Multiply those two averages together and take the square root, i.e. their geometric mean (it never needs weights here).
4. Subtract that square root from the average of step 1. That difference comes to -0.06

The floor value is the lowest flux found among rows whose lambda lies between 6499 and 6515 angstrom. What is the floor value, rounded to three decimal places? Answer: 9.626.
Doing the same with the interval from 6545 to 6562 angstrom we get 10.360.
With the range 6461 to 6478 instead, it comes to 9.595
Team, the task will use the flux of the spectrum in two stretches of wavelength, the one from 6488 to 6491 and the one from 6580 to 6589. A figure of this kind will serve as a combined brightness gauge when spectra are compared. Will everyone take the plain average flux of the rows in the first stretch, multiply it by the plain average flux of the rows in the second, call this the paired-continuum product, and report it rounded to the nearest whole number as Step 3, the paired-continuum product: 133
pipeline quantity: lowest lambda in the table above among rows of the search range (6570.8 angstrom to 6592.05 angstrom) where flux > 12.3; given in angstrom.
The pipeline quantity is 6571.59 angstrom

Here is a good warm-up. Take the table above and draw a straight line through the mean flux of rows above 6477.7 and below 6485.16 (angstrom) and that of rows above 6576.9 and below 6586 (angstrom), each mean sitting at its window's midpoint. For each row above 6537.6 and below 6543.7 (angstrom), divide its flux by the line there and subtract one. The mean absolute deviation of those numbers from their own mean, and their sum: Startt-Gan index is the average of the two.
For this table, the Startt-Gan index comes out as 0.15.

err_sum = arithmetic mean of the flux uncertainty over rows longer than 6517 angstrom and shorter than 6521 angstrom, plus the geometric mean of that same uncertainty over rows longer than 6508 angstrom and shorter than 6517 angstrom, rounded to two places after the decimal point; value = 2.83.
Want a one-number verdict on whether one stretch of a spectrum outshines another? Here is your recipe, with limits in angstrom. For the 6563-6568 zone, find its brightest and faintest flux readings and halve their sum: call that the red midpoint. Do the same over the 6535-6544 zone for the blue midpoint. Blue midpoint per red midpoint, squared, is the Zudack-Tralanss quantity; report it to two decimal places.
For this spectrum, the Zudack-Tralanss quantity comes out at 0.96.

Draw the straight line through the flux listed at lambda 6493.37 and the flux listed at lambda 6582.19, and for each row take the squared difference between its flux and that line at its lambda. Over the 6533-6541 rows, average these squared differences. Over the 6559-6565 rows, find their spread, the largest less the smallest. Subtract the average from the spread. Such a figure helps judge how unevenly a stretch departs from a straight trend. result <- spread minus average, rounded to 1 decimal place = 0.9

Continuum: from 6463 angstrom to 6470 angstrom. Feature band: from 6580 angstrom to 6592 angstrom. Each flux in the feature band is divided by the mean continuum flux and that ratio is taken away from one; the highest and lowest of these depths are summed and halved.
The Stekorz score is 0.103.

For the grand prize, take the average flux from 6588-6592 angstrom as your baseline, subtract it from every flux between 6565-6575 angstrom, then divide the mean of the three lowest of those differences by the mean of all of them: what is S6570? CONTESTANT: 0.49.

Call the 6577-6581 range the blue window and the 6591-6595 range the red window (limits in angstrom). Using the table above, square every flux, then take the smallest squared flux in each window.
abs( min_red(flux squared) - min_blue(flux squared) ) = 71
